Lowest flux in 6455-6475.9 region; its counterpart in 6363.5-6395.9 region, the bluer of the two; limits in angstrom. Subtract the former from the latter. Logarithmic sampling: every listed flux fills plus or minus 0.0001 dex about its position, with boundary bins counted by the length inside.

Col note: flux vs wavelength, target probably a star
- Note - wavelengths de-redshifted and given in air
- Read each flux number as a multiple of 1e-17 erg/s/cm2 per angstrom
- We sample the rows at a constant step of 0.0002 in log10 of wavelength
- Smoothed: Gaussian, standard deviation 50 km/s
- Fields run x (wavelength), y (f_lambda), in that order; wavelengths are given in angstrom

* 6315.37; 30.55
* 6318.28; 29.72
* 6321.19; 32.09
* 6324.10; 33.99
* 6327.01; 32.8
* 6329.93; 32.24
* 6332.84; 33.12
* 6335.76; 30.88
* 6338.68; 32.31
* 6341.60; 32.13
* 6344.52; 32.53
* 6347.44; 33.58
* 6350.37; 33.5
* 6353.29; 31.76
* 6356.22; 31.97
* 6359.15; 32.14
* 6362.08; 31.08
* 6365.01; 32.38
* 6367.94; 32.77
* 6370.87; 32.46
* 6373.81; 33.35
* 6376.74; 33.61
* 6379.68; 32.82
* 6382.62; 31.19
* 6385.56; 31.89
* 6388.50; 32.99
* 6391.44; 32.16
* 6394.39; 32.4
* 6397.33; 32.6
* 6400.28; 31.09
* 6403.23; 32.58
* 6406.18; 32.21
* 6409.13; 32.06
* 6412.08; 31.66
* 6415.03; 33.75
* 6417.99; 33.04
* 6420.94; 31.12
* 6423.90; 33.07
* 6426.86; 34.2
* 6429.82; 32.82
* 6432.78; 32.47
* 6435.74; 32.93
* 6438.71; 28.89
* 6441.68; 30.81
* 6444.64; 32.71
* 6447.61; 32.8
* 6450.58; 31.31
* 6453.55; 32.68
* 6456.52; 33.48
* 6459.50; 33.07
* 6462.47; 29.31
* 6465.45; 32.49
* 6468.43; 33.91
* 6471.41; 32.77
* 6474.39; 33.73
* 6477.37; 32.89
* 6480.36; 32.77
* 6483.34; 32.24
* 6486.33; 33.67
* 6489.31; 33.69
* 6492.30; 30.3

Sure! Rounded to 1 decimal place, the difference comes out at 1.9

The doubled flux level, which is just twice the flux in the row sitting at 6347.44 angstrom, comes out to 67.2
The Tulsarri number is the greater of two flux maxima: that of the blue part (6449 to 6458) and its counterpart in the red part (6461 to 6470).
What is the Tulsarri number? 33.9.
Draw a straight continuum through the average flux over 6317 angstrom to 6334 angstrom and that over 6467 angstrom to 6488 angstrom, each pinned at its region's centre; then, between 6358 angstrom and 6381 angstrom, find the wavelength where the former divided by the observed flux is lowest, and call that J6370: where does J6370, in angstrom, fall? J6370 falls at 6376.74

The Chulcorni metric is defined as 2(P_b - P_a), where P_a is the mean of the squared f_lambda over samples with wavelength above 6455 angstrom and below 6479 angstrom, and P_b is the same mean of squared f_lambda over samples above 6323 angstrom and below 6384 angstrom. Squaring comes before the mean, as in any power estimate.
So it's -29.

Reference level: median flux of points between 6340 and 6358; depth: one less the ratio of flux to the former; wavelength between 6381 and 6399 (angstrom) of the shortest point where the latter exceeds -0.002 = 6382.62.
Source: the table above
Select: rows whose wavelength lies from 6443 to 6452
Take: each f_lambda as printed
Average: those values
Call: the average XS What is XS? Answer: 32.3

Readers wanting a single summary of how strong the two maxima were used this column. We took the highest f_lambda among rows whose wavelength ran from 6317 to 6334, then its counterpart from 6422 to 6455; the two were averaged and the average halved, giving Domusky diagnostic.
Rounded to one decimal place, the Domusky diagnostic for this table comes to 17.0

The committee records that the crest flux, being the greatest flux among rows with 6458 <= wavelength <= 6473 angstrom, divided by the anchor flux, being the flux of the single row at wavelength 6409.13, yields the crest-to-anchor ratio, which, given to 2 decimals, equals 1.06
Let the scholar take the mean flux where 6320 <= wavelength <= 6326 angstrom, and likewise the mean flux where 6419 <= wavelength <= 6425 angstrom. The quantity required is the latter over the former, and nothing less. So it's 0.971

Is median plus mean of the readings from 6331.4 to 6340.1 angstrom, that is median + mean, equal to 64.4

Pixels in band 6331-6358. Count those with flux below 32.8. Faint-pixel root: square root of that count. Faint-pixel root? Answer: 2.45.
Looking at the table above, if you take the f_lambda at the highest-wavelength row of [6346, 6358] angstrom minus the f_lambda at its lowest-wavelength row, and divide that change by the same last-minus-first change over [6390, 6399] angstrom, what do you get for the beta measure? -3.7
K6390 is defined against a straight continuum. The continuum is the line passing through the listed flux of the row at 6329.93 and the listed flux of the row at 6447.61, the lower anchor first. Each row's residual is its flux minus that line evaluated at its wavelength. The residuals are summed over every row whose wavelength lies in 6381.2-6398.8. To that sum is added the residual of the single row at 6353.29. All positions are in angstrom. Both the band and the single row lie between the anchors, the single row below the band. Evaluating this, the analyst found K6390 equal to -2.5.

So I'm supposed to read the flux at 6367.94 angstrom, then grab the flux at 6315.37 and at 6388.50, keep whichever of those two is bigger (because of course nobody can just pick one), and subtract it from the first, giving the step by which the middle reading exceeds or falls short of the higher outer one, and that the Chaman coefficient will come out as -0.2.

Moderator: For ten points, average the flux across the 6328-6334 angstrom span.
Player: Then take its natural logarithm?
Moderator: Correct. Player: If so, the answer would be 3.49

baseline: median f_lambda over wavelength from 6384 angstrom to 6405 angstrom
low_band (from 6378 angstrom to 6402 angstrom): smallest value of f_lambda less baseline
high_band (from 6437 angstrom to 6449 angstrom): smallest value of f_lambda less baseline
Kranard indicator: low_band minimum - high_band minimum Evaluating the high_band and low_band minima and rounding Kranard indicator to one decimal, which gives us 2.2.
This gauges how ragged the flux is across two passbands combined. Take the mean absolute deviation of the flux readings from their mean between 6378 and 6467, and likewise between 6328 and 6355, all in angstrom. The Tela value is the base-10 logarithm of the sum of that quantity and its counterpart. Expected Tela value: 0.18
